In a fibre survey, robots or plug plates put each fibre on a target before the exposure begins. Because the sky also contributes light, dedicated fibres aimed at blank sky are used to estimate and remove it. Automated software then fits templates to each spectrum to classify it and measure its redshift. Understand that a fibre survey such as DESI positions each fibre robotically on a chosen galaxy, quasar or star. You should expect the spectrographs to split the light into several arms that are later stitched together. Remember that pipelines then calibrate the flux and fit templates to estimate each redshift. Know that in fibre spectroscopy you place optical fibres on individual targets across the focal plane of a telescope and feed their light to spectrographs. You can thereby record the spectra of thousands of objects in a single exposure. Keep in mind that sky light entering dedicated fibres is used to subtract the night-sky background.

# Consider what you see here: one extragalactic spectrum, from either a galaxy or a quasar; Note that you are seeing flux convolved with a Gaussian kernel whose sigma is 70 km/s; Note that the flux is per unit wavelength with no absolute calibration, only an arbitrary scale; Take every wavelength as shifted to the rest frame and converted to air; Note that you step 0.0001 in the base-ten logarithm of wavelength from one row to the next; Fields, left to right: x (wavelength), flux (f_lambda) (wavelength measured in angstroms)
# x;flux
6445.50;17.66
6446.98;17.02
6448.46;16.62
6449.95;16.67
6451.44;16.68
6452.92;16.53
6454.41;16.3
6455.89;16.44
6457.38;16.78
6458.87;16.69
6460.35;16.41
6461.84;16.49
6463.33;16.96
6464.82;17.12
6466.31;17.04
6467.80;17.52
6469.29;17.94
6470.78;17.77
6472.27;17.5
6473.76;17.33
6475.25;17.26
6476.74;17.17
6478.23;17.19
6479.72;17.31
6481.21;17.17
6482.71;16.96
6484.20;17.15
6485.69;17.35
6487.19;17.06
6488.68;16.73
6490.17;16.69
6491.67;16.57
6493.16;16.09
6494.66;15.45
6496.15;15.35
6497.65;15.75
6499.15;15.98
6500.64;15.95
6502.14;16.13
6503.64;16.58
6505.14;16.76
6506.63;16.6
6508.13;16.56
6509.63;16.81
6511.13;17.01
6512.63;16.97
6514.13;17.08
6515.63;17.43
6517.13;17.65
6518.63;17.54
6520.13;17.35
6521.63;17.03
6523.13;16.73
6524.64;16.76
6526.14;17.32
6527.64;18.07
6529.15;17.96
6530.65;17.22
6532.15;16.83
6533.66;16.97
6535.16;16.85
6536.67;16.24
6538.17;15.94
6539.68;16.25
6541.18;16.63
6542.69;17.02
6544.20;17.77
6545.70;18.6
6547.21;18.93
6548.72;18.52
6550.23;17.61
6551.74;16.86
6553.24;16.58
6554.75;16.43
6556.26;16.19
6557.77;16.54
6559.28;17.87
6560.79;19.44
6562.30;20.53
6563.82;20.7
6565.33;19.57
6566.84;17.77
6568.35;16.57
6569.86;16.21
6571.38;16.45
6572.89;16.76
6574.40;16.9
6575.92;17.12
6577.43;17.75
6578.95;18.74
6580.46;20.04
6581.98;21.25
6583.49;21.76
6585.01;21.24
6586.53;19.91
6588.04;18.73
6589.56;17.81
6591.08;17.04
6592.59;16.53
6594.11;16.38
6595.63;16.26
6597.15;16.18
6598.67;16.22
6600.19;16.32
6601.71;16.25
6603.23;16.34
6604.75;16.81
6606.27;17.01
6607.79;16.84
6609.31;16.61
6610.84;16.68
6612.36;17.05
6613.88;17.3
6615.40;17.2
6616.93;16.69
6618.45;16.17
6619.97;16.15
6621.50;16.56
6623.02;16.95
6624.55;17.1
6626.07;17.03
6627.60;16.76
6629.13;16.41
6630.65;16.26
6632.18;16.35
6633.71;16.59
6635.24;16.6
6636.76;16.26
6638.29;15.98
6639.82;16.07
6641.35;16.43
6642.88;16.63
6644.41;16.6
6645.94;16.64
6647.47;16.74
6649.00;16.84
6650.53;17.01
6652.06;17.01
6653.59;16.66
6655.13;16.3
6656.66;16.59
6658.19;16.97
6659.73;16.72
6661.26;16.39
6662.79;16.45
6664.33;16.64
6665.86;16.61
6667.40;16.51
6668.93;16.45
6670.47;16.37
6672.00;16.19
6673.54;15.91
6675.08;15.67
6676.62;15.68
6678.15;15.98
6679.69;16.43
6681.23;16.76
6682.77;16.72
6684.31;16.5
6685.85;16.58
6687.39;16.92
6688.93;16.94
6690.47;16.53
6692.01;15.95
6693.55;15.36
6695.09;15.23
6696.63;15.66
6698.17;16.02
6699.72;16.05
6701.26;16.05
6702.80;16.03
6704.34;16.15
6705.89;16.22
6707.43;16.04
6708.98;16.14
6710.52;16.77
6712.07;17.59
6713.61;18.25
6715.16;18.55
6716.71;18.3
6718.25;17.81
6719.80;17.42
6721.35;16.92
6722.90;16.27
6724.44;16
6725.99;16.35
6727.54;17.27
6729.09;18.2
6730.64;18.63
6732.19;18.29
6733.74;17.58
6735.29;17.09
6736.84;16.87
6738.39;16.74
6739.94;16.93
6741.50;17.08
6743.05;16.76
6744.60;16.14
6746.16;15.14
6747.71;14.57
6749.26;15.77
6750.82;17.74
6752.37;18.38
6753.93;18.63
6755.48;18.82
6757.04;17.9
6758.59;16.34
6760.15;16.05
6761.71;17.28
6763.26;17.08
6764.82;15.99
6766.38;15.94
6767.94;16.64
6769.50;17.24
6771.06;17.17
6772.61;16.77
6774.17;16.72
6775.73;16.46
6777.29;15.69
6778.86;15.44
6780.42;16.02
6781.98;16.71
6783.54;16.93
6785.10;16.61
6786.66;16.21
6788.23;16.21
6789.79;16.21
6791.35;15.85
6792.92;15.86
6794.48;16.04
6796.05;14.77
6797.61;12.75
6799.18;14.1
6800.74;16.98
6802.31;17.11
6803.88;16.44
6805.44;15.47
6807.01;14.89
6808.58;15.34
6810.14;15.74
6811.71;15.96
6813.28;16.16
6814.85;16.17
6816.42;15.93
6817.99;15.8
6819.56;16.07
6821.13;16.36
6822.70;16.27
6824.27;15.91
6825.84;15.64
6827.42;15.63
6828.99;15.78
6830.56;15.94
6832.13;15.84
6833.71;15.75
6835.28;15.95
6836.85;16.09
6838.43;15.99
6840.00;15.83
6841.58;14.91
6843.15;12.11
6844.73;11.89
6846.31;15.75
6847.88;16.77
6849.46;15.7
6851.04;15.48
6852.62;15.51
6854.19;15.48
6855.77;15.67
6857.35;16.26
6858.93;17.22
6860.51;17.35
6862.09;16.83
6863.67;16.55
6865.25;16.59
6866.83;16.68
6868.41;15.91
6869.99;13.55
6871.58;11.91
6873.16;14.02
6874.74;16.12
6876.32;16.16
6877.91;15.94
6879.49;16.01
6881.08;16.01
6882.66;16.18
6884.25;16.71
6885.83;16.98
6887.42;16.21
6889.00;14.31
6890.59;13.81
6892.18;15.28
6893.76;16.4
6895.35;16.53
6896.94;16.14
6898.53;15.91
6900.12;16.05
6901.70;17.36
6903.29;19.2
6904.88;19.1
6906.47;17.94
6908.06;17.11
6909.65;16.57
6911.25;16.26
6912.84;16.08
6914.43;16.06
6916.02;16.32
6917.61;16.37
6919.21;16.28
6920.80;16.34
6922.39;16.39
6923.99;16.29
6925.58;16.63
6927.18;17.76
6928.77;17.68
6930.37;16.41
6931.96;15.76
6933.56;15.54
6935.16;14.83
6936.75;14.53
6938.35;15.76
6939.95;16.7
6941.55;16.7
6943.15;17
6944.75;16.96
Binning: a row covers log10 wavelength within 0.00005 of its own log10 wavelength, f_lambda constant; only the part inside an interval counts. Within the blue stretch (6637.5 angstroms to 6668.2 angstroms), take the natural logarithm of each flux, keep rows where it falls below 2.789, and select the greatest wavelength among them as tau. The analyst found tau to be 6639.82 angstroms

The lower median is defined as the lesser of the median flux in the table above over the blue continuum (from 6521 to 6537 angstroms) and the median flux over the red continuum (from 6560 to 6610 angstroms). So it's 17.0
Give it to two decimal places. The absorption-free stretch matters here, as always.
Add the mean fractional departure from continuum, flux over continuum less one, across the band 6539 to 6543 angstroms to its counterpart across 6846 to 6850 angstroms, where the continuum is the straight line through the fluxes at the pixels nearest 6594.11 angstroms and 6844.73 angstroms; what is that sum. 0.32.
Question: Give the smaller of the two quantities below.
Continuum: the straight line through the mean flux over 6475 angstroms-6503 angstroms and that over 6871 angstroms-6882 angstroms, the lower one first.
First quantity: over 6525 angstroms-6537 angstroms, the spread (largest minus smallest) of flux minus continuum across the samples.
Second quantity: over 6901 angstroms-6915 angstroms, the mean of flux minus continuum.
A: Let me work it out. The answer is 1.8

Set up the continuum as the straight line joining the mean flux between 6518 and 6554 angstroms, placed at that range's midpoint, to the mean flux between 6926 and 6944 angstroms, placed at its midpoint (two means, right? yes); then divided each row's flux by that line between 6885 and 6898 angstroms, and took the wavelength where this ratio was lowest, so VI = 6890.59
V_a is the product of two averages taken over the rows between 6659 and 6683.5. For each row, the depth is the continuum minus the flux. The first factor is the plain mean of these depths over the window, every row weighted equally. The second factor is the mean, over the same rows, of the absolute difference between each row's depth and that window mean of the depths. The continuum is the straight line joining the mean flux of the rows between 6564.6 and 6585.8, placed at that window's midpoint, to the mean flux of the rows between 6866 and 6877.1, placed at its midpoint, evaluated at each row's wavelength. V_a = 0.25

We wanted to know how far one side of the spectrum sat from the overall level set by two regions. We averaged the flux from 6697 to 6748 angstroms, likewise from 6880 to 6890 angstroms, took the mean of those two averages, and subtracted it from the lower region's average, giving 0.4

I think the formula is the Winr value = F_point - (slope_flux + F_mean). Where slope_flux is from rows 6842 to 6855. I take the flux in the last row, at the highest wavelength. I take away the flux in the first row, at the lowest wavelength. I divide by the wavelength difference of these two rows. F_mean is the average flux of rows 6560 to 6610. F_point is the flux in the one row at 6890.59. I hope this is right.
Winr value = -4.4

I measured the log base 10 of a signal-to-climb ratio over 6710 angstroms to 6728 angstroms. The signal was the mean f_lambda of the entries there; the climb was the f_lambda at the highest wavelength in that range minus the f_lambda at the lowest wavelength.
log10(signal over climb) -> 1.5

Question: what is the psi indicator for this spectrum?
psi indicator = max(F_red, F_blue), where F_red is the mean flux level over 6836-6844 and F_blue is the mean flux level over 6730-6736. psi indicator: 17.9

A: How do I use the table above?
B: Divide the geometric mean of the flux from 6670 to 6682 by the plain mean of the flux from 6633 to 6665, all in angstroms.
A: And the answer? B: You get 0.972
